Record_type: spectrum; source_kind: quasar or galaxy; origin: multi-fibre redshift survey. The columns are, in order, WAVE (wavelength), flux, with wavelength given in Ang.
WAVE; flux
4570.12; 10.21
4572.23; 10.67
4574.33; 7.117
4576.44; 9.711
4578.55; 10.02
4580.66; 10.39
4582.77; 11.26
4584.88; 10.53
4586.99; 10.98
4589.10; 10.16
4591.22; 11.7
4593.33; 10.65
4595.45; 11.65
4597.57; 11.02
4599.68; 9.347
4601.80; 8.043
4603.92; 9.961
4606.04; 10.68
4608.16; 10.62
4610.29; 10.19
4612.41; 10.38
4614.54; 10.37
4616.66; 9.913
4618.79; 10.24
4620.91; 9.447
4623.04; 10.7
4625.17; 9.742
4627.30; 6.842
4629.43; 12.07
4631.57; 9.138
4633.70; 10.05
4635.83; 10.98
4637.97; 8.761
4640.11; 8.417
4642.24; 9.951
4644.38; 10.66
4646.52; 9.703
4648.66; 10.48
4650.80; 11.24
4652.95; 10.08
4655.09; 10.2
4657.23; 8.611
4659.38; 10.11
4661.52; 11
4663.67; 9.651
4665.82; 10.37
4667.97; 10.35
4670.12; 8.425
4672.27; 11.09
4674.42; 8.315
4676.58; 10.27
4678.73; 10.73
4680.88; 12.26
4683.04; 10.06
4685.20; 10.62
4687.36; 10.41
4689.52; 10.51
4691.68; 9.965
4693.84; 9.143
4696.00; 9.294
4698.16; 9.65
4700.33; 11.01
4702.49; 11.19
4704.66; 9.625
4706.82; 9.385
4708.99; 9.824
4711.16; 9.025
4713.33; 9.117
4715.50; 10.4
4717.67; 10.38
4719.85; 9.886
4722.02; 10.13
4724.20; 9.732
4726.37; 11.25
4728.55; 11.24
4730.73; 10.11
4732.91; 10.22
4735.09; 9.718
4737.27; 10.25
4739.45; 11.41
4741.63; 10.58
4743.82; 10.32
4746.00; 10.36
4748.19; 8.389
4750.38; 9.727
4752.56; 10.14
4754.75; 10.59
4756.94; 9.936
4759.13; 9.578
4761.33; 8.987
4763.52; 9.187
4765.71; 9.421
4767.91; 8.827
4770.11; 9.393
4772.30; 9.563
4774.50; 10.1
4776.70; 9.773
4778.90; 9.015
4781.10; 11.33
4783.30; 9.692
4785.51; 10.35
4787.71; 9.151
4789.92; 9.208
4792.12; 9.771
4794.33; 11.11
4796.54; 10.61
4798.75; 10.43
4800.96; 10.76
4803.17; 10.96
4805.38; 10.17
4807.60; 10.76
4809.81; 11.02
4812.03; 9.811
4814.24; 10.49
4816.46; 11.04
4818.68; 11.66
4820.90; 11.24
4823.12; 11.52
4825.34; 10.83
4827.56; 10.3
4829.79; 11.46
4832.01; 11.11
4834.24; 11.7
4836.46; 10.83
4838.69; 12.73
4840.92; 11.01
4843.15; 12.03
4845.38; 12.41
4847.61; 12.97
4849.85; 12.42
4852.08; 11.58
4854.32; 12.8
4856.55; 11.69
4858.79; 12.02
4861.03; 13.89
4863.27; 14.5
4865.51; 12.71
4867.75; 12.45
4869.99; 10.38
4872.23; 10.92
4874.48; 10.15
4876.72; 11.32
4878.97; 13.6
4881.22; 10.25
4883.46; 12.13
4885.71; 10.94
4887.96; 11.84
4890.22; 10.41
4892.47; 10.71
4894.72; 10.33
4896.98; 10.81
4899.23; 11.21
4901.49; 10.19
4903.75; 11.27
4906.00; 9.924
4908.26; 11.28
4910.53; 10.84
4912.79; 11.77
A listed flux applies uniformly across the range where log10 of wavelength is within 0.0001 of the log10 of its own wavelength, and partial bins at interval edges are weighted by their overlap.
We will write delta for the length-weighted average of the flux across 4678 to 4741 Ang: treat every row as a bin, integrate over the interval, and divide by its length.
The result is 10.2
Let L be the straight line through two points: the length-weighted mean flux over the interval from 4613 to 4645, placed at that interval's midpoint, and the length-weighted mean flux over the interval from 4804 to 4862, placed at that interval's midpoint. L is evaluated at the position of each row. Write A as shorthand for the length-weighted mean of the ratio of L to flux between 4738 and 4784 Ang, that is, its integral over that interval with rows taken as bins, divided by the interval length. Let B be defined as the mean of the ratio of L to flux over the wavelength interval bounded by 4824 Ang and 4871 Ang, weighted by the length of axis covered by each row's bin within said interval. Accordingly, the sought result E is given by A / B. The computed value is 1.14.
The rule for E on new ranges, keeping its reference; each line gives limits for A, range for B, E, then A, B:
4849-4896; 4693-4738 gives 0.97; 1.02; 1.05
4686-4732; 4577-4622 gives 1.12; 1.05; 0.93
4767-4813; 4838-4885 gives 1.13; 1.11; 0.98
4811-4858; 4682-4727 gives 0.96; 1.01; 1.05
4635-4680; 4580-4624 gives 1.09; 1.02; 0.93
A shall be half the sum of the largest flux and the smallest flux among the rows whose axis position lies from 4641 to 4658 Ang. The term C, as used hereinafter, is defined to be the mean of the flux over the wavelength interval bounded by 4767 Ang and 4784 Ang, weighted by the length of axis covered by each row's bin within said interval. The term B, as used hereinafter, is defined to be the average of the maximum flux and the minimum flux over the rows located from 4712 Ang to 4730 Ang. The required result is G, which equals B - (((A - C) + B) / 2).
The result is 5.0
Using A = 9.9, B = 10.2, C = 9.7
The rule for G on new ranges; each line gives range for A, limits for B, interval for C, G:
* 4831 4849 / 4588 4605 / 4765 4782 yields 3.8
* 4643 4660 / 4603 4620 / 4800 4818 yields 5.5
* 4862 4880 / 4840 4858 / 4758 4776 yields 4.5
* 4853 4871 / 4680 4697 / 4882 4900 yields 4.6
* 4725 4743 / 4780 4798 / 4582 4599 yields 5.3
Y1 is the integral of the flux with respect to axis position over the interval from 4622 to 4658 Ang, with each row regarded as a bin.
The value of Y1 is 355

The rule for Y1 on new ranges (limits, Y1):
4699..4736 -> 375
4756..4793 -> 355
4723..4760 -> 378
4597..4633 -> 357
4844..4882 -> 461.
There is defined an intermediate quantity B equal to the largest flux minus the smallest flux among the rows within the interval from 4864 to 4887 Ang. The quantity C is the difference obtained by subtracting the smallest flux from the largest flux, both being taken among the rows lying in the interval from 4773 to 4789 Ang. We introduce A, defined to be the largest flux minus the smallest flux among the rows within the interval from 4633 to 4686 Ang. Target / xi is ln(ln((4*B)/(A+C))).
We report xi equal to -0.24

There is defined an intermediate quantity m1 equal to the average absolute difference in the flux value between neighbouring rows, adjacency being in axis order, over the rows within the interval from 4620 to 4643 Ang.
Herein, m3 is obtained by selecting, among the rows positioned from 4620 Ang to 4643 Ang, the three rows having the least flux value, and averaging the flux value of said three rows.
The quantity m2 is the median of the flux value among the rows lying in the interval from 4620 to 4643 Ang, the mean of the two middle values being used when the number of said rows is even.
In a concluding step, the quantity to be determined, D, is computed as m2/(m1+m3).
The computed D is 0.98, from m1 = 1.92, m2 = 9.7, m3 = 8.0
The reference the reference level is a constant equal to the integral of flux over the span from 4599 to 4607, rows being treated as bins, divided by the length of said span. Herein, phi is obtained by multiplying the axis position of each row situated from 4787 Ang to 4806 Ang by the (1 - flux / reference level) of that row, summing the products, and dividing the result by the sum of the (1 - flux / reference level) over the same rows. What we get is 4800.1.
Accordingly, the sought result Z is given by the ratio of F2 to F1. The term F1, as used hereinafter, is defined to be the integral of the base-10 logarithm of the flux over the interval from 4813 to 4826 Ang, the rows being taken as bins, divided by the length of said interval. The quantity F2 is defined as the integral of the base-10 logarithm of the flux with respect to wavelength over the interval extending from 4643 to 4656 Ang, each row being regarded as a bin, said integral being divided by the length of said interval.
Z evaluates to 0.97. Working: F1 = 1.05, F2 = 1.016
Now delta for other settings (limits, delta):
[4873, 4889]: 11.4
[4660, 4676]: 9.9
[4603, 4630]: 10.1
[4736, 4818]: 10.1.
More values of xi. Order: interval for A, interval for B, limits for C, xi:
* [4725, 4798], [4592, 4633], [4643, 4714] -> 0.09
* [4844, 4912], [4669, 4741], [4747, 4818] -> -0.30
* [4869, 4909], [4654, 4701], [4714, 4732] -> 0.11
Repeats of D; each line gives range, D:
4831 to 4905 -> 1.03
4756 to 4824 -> 1.06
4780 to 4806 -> 1.04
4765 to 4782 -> 0.97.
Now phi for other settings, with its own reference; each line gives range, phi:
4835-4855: 4846.2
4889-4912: 4900.9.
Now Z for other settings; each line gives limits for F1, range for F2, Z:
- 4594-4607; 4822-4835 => 1.04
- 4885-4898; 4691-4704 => 0.97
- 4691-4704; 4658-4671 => 1.00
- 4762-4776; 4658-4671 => 1.02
